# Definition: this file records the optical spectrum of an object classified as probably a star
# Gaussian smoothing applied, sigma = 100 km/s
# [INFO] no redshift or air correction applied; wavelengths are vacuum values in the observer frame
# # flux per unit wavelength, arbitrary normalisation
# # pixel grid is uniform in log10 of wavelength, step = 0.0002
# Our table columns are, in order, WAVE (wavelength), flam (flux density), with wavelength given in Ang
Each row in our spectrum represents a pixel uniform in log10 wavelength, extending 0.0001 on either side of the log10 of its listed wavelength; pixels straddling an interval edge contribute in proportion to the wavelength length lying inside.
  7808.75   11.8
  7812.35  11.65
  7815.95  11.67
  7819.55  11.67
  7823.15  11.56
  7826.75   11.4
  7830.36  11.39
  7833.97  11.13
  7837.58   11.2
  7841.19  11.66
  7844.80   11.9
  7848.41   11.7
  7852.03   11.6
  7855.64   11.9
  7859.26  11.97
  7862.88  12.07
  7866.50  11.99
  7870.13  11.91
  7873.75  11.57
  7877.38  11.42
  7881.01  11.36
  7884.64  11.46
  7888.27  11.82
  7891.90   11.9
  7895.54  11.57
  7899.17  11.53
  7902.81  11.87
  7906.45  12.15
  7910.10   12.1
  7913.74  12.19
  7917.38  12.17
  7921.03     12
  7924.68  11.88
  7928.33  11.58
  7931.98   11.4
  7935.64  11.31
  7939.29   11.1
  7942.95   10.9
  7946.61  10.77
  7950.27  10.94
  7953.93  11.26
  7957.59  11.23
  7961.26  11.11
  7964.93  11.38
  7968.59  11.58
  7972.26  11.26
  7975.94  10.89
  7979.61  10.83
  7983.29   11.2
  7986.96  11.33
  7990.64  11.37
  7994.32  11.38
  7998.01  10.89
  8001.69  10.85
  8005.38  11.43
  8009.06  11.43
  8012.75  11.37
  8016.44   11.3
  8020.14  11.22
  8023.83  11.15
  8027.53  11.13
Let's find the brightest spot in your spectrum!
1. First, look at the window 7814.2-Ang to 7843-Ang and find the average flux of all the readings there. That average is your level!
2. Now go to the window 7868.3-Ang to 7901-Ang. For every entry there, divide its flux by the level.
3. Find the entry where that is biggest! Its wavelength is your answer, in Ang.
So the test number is 7870.13 Ang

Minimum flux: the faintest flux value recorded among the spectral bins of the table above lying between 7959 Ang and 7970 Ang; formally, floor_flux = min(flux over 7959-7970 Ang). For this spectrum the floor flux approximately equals 11.11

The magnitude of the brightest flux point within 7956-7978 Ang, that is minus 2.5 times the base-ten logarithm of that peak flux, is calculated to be -2.66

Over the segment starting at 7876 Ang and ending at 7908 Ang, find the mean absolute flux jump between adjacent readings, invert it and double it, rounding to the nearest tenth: 10.1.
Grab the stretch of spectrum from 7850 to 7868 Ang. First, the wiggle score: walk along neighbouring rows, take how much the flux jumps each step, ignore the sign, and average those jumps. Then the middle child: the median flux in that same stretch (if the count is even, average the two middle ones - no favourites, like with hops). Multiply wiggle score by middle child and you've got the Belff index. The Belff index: 1.6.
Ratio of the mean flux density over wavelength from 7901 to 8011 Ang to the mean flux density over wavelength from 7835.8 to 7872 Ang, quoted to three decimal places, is 0.966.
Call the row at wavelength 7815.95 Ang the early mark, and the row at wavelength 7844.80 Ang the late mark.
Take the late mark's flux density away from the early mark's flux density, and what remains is -0.2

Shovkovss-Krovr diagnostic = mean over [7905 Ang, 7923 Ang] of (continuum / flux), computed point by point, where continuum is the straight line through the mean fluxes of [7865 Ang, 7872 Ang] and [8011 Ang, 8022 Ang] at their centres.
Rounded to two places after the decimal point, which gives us 0.97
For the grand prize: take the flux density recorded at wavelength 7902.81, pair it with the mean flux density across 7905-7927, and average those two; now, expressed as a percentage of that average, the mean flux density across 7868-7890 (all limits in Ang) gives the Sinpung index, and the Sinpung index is 97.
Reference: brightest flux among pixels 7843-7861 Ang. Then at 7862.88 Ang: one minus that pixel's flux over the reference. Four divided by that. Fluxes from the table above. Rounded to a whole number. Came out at -479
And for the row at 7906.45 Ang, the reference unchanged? -266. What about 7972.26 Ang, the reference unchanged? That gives 67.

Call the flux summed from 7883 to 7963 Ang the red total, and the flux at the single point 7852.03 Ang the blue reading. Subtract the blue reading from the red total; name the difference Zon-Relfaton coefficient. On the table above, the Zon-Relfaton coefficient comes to 243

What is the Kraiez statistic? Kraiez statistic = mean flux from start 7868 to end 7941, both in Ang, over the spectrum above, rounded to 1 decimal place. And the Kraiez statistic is 11.7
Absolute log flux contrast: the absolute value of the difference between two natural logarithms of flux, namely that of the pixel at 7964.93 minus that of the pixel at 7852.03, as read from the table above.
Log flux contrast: 0.019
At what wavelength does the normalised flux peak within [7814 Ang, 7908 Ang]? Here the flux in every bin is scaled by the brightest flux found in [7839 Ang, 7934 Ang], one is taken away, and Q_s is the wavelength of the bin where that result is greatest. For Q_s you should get 7906.45 Ang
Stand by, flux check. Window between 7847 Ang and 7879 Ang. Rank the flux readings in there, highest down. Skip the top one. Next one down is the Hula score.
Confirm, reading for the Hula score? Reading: 11.99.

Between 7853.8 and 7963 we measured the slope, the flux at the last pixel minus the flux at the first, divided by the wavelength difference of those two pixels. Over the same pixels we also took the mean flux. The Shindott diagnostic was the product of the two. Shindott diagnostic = -0.09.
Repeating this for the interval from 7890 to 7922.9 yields 0.04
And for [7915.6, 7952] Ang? -0.43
